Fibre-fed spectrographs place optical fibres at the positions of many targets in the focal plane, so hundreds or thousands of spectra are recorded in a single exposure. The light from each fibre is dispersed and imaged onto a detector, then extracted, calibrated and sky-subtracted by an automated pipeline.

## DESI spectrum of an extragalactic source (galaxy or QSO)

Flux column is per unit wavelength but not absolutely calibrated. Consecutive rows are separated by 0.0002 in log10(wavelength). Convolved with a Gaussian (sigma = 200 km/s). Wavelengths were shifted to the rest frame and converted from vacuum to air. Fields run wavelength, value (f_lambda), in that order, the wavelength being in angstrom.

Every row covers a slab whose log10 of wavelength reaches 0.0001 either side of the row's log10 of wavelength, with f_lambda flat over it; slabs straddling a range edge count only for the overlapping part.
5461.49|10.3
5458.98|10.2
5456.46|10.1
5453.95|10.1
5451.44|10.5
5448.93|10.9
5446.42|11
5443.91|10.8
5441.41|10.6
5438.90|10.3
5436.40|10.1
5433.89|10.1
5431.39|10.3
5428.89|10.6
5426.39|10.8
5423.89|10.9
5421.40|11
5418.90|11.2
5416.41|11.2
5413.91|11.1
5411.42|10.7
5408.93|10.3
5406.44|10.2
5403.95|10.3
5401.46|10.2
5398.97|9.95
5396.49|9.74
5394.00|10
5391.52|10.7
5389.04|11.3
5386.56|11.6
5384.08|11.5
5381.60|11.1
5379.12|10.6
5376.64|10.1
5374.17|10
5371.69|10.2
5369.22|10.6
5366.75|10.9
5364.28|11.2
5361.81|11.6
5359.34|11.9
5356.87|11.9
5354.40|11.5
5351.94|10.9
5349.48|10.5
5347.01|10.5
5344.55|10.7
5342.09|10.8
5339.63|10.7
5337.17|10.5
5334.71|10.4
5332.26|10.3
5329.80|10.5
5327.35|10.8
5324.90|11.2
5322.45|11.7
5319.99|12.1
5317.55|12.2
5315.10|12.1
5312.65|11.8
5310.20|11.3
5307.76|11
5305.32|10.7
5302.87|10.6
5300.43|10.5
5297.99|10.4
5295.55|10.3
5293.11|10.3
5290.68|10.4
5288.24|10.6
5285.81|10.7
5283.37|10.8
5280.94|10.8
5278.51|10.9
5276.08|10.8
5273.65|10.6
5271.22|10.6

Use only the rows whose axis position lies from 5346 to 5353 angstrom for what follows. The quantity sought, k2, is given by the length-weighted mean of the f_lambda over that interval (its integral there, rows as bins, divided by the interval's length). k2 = 10.6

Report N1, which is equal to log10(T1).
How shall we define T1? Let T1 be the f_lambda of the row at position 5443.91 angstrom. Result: 1.03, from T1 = 10.8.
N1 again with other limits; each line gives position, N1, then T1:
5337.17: 1.02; 10.5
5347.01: 1.02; 10.5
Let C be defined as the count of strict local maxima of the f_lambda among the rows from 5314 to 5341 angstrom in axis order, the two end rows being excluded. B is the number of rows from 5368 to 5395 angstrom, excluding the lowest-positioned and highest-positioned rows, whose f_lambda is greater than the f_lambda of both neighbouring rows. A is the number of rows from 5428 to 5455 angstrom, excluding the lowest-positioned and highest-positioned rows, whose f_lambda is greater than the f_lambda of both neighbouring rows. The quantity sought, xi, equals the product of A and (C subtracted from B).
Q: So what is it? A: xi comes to 0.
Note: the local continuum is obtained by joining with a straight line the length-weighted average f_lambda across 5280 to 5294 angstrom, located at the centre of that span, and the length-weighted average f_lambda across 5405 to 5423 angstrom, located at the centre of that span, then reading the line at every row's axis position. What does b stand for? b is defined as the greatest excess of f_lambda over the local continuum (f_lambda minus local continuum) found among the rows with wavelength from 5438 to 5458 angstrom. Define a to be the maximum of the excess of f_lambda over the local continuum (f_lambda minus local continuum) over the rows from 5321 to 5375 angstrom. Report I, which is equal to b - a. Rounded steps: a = 1.18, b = 0.1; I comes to -1.0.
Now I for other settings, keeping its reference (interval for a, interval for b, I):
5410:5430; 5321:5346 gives 0.7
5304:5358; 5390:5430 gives -1.2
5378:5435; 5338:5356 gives 0.0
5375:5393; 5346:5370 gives 0.3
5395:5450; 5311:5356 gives 1.2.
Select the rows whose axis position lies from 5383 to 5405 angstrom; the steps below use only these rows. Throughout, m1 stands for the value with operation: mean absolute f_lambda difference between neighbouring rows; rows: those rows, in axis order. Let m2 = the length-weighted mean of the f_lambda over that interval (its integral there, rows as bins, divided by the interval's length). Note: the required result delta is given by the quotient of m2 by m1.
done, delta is 34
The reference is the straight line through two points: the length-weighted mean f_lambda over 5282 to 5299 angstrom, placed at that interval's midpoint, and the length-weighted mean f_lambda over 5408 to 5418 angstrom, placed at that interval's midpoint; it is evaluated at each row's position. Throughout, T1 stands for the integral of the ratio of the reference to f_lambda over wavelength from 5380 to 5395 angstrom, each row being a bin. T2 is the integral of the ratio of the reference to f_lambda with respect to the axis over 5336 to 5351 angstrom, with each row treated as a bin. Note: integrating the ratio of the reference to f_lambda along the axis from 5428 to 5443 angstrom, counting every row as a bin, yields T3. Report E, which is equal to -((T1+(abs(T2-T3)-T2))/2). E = -0.2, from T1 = 14.7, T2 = 15.0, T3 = 15.9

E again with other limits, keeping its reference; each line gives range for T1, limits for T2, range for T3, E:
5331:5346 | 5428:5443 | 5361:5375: -0.6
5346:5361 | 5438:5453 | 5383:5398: 0.4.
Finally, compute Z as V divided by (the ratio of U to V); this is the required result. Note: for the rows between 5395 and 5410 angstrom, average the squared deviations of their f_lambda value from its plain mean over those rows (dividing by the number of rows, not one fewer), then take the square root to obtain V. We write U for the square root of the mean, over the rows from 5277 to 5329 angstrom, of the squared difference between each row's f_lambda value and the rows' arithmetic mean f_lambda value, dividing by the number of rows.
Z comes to 0.07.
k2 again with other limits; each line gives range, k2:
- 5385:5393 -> 11.2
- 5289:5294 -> 10.4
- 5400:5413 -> 10.4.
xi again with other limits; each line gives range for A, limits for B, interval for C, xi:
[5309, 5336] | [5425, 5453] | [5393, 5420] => 0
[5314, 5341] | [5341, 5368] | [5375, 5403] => -1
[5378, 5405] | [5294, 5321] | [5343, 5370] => 1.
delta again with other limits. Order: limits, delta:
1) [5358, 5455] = 41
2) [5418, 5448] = 59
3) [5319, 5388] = 39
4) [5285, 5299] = 104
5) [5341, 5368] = 41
